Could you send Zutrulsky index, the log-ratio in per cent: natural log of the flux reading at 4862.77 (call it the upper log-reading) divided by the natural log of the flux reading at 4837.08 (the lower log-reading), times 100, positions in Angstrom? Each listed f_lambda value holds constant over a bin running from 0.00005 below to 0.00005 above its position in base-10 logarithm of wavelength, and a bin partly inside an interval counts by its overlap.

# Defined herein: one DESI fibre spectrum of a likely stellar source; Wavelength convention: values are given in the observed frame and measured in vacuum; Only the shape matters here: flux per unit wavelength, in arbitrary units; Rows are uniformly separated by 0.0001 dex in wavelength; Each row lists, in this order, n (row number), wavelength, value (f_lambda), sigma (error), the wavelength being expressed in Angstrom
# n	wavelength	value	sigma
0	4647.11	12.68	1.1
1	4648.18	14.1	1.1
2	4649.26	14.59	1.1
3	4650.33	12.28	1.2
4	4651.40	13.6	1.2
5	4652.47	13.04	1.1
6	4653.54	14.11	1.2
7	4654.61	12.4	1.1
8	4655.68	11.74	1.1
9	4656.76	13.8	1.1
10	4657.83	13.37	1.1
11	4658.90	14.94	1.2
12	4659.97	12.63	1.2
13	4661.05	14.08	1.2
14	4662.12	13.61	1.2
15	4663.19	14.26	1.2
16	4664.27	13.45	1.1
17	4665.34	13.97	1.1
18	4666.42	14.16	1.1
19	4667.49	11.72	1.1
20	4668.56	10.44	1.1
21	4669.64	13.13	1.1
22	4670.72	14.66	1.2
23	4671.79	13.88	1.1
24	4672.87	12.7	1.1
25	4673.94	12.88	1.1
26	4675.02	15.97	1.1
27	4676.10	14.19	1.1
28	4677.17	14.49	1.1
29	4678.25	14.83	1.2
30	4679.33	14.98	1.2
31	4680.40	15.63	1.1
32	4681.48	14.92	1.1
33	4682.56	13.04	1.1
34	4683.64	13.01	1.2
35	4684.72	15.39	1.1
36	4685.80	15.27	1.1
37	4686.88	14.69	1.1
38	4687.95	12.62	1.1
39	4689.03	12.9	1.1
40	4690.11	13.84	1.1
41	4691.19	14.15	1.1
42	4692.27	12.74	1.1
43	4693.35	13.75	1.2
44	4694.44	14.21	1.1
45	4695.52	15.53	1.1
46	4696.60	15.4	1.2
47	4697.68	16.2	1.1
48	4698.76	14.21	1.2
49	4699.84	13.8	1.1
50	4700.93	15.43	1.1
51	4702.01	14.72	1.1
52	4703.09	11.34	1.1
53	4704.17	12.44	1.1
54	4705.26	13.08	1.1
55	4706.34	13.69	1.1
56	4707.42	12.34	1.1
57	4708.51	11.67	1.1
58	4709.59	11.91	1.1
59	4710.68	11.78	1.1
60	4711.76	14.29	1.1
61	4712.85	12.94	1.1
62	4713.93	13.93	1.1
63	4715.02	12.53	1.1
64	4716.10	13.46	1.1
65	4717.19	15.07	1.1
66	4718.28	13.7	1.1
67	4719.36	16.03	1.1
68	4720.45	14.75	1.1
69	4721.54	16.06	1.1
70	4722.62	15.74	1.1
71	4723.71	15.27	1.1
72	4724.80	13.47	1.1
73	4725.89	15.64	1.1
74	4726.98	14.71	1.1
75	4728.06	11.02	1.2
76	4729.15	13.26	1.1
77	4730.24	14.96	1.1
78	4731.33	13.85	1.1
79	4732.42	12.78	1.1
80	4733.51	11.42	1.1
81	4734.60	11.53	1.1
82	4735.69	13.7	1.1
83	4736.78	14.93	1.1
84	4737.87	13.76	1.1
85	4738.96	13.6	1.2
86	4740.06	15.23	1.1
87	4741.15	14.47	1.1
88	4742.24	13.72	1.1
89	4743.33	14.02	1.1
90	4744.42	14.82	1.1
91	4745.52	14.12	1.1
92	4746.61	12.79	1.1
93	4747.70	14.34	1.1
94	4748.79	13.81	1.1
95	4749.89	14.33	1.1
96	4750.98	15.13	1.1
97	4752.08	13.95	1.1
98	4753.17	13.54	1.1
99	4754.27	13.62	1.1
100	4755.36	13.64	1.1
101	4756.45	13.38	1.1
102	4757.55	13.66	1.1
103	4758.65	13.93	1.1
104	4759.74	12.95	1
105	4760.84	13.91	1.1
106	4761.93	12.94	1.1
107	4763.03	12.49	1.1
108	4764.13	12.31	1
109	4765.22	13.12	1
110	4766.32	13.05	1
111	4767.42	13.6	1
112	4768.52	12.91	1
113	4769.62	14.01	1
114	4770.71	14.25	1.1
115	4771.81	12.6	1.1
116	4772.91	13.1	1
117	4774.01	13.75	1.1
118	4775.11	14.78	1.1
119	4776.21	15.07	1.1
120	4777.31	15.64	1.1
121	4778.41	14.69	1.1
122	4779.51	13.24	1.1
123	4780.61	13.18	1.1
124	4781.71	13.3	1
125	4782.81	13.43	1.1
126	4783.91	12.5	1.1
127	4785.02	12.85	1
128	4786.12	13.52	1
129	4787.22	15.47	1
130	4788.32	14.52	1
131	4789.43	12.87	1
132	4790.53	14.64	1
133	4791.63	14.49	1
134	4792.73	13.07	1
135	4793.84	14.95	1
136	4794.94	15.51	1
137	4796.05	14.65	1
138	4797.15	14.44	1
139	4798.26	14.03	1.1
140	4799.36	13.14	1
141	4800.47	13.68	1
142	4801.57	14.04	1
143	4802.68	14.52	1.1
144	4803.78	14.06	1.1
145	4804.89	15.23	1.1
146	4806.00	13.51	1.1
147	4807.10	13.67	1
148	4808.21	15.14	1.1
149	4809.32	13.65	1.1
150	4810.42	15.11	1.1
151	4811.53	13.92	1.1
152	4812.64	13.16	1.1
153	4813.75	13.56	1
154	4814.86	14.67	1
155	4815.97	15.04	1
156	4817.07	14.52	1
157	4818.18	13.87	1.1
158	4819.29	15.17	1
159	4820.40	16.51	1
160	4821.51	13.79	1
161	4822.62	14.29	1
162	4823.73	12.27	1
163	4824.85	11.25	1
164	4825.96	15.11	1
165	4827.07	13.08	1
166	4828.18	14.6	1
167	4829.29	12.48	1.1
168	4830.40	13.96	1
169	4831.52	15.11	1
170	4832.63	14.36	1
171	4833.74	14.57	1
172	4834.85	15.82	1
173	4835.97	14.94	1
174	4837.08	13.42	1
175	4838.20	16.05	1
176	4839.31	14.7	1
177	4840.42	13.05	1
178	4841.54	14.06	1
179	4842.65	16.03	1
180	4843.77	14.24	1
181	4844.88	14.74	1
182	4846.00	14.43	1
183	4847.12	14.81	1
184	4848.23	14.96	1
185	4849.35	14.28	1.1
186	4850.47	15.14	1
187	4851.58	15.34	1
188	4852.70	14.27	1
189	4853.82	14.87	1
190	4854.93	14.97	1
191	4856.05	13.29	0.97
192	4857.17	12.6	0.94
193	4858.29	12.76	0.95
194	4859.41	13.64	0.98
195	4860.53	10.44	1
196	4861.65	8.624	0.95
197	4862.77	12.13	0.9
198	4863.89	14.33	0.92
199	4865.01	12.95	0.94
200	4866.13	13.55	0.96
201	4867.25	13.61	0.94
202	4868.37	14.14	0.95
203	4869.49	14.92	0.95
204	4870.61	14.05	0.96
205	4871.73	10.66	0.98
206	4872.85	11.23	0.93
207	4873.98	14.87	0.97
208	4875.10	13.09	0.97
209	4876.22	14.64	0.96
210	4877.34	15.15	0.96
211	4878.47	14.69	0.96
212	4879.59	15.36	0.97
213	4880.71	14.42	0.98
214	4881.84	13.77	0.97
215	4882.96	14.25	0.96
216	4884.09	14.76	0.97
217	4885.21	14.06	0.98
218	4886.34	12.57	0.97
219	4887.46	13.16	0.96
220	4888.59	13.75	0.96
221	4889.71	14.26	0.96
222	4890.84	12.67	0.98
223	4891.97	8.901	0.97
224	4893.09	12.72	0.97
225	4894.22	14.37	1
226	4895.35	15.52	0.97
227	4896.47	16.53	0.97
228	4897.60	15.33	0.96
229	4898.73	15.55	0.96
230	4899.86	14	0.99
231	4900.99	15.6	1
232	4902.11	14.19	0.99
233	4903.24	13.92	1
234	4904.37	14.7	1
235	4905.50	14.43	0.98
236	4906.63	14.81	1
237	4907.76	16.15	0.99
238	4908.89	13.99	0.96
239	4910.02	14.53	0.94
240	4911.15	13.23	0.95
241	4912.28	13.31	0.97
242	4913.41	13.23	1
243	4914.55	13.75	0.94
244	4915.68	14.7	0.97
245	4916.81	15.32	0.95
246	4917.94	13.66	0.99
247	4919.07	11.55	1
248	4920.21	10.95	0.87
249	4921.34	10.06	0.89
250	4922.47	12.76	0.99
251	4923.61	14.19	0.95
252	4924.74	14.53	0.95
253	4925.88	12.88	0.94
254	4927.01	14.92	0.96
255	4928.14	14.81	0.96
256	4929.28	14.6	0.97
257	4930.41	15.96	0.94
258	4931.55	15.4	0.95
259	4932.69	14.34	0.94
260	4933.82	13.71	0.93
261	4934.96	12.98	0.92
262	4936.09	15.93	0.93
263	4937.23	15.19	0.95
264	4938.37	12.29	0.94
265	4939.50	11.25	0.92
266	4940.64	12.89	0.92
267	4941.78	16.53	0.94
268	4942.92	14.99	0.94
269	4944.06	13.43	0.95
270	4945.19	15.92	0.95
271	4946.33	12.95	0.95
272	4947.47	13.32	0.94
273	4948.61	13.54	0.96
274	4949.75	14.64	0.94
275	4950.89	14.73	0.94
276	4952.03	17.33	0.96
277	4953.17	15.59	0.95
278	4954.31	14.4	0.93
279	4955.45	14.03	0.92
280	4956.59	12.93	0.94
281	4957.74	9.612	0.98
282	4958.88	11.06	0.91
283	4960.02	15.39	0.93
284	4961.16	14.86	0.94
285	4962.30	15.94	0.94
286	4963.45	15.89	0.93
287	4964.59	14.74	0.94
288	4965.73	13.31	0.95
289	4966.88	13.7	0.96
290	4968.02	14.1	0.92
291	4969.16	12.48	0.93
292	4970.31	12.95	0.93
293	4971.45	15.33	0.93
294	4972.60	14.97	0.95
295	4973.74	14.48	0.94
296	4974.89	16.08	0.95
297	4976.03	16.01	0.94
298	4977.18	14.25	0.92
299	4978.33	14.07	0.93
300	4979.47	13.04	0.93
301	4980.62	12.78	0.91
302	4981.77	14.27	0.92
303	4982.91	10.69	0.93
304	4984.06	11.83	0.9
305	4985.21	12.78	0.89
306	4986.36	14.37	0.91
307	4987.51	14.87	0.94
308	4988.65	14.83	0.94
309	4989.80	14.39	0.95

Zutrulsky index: 96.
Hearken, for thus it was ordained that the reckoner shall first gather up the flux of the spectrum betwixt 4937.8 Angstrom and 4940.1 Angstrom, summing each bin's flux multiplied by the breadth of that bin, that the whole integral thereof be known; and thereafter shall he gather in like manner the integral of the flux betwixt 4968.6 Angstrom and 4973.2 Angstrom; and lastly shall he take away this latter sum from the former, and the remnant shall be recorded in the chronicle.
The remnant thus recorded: -37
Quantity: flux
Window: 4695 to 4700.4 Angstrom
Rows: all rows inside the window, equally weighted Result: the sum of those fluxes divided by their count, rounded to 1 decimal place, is 15.0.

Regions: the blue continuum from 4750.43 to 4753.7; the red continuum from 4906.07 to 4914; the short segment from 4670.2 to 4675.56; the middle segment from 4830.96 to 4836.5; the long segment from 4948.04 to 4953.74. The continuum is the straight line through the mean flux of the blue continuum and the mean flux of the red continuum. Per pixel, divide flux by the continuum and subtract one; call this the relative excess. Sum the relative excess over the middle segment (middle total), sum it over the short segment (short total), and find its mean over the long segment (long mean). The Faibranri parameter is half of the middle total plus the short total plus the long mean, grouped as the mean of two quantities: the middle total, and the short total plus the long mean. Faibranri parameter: 0.13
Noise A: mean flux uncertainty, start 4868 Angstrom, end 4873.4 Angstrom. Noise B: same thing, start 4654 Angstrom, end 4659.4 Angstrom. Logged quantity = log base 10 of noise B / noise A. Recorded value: 0.07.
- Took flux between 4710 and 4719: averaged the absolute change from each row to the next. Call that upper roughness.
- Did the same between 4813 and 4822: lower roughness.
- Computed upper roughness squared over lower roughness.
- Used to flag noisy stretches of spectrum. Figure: 1.8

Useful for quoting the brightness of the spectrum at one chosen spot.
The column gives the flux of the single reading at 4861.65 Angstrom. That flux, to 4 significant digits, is 8.624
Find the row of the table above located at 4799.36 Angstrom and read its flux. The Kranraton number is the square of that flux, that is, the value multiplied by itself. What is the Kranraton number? 173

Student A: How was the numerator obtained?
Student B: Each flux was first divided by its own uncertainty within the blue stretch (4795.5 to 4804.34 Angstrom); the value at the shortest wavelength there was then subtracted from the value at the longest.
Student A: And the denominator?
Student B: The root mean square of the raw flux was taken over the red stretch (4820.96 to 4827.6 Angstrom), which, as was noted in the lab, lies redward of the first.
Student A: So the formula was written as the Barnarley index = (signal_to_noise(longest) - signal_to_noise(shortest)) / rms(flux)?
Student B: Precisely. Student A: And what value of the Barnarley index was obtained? -0.14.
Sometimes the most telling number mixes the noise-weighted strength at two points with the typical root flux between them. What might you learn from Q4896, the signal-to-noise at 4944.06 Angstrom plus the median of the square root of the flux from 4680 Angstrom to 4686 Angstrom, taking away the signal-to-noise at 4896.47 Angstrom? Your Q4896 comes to 1.0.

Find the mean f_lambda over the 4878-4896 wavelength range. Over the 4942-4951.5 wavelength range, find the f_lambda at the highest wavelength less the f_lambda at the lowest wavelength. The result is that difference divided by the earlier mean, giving -0.02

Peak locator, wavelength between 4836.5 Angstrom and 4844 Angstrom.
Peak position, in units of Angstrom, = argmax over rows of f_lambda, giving 4838.20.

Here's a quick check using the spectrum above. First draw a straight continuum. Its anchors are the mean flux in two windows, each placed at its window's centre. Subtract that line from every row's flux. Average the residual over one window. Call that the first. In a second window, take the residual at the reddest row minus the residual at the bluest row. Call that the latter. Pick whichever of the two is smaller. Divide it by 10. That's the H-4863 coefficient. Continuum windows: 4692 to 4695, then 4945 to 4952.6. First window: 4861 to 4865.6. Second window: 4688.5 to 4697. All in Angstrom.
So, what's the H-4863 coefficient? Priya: -0.23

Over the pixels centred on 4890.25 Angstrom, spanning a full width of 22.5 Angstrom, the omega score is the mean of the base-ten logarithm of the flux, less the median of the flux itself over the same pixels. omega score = -13.1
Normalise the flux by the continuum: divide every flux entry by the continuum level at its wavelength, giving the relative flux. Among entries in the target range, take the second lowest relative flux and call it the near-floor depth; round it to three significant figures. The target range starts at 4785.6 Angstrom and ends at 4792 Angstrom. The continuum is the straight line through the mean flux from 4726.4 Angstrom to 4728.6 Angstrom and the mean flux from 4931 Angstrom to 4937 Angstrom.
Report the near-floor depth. 1.01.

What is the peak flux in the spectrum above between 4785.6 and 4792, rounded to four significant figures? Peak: 15.47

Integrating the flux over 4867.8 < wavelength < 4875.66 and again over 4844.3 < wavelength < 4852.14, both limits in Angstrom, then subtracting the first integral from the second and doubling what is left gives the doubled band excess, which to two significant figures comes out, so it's 23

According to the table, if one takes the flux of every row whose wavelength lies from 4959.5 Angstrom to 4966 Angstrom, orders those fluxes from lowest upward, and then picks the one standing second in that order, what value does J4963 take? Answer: 14.74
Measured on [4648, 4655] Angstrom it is 12.4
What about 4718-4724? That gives 14.75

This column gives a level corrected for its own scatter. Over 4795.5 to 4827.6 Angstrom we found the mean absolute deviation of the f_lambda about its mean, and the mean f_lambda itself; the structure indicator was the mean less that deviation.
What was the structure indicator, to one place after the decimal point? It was 13.3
